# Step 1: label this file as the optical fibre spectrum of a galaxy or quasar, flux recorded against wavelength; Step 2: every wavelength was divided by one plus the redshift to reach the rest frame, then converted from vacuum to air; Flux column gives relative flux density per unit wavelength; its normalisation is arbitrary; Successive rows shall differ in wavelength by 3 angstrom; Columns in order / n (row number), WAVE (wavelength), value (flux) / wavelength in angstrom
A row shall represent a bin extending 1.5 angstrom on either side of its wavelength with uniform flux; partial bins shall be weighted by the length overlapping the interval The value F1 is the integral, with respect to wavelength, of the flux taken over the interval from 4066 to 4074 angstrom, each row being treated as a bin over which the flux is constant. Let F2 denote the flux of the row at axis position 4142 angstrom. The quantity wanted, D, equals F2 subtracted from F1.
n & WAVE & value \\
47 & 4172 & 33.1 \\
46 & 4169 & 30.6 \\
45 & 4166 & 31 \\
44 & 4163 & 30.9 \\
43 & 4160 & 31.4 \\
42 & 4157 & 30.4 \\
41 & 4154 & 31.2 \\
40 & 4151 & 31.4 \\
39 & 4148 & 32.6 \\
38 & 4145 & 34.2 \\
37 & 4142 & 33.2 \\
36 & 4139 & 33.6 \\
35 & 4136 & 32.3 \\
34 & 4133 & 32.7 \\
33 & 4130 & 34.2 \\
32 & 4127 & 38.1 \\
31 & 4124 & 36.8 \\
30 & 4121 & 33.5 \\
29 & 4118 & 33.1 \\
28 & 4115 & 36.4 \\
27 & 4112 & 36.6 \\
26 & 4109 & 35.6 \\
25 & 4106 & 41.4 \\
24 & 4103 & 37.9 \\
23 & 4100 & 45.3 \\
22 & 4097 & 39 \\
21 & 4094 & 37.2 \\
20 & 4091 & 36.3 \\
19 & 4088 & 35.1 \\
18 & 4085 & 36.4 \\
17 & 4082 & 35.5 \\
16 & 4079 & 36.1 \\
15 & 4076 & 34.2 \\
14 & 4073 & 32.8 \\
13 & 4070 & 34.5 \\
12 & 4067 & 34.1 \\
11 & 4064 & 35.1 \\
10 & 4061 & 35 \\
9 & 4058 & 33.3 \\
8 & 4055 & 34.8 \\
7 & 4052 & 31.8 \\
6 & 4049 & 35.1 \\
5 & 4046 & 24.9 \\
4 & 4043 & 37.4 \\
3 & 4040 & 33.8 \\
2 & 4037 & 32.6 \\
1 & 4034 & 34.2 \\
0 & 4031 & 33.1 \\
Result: 238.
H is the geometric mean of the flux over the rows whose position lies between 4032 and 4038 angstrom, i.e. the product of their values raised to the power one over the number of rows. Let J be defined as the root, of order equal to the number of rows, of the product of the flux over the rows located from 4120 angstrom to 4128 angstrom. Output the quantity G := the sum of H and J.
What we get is 69.5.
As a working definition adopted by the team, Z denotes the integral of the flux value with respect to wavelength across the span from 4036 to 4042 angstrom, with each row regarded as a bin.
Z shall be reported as 202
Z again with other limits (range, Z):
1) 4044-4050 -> 181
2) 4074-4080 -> 209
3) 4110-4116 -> 219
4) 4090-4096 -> 222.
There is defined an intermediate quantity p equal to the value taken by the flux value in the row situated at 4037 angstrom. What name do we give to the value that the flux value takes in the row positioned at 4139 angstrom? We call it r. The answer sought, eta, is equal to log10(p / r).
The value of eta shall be -0.01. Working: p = 32.6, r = 33.6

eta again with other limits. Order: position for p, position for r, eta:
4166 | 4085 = -0.07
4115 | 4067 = 0.03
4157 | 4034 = -0.05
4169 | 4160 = -0.01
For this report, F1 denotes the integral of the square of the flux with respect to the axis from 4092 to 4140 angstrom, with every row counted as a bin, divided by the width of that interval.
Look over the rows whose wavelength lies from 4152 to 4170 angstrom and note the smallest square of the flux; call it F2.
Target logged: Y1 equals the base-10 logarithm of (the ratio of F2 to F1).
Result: -0.16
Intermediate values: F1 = 1344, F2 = 924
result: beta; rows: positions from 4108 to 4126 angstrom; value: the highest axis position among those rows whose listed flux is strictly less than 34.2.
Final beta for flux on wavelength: 4121 angstrom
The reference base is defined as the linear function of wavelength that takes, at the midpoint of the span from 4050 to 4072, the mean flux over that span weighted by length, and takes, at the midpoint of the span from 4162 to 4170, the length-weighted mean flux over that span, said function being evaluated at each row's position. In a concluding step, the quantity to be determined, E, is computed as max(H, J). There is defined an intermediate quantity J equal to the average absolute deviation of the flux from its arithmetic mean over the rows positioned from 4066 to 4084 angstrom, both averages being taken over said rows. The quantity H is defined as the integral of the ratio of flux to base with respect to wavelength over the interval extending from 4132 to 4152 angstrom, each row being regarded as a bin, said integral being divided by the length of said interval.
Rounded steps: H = 1.04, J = 0.8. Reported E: 1.0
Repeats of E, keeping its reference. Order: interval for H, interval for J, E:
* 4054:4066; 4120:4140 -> 1.7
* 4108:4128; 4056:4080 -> 1.1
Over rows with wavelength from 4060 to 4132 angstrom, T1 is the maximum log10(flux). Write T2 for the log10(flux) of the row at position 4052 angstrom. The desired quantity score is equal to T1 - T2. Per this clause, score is 0.15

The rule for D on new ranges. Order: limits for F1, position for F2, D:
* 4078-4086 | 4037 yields 255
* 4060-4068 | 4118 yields 245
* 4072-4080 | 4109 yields 239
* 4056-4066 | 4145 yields 310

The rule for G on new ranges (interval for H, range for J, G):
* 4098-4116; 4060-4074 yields 73.0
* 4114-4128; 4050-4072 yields 69.6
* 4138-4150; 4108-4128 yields 69.1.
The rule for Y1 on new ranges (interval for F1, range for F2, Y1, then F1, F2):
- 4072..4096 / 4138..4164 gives -0.14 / 1268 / 924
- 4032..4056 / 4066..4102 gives -0.01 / 1104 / 1076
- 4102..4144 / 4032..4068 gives -0.31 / 1255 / 620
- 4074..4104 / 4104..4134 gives -0.12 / 1394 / 1069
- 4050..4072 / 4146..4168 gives -0.10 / 1163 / 924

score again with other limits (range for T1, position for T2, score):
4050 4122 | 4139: 0.13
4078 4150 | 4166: 0.16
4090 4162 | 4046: 0.26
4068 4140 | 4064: 0.11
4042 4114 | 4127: 0.08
